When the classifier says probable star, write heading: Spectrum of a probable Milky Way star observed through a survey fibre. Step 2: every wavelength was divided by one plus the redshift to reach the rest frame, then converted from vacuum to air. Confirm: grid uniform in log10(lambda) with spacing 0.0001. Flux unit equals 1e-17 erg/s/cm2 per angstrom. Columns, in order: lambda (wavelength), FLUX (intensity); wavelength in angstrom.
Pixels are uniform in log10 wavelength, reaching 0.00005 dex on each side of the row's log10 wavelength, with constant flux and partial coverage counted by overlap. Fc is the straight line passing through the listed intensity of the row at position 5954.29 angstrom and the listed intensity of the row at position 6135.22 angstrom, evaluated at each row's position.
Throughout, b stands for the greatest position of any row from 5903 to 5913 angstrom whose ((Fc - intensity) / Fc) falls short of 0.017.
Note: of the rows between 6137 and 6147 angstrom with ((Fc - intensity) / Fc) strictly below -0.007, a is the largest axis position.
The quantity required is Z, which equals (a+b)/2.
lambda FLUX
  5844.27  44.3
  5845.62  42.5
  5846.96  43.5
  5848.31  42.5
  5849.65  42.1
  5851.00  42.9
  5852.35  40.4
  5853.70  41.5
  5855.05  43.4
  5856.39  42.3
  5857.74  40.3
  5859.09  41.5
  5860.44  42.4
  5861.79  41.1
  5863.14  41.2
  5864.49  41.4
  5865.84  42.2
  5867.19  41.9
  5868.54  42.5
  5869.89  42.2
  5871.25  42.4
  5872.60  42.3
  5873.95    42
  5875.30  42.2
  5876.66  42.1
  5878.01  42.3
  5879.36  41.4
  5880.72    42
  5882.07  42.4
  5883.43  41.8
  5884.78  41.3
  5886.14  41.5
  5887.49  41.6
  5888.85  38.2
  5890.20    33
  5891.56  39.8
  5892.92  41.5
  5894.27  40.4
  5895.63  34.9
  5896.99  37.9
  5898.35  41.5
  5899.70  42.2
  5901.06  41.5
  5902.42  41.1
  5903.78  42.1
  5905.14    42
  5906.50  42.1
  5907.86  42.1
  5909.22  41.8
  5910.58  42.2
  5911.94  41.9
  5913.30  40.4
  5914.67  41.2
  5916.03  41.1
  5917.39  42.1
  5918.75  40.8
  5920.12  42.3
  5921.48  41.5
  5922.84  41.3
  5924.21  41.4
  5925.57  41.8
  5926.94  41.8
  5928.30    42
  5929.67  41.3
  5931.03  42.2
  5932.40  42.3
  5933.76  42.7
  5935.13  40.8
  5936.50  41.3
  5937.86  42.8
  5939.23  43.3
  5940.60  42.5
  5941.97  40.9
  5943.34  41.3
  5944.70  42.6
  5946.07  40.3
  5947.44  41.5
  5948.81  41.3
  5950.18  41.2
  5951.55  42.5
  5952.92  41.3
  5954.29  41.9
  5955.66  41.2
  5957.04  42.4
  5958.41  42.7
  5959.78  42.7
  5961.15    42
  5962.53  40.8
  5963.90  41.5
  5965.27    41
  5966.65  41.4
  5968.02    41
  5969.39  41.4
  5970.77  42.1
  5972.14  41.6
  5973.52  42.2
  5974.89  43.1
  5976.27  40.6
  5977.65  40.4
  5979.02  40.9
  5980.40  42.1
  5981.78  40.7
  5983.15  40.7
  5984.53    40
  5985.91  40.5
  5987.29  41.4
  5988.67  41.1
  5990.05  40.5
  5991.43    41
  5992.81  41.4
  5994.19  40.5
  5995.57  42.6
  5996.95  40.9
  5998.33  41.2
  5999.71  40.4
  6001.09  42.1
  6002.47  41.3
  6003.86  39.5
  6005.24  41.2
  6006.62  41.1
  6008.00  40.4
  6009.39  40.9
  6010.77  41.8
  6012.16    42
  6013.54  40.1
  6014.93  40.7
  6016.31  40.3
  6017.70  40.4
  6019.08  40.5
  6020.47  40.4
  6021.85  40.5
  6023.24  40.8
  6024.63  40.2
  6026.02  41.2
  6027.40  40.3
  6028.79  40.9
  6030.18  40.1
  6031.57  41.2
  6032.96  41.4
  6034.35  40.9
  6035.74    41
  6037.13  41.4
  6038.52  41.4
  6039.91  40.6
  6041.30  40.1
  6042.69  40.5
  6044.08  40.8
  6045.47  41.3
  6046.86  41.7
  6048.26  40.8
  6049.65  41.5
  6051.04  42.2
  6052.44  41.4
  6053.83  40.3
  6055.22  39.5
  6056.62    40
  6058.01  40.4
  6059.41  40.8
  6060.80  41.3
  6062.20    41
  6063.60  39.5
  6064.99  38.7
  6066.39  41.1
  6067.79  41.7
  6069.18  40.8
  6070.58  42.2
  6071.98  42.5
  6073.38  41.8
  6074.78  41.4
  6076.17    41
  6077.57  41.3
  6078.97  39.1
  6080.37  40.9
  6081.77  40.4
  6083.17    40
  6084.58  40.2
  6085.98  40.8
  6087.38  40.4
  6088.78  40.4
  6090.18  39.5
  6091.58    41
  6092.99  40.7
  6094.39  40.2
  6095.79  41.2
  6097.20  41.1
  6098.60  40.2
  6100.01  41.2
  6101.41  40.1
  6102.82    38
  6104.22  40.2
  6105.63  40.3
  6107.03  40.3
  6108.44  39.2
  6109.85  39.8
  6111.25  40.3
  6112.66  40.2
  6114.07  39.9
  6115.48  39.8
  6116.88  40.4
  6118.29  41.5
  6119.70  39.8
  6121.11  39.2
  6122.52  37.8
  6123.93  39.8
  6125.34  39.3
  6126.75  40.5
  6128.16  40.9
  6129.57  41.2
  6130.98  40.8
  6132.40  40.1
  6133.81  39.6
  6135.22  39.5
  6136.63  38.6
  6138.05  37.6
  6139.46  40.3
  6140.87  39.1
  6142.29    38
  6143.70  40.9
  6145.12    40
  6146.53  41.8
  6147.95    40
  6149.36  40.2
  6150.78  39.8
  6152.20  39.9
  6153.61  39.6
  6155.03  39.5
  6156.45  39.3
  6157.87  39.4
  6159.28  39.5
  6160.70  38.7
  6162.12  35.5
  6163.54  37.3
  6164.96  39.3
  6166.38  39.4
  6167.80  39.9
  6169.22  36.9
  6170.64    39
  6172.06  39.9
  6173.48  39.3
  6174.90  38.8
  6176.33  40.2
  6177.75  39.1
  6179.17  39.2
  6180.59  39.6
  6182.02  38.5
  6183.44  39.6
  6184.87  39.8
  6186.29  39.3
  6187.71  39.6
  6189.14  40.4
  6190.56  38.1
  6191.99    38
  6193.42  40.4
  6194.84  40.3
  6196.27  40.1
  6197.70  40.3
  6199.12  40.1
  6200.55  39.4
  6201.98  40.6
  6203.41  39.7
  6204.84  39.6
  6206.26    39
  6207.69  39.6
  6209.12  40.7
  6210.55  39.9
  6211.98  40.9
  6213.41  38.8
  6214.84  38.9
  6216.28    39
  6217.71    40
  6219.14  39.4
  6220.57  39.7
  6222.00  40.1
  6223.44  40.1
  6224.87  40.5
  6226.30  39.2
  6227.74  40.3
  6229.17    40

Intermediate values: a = 6146.53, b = 5911.94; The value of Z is 6029.2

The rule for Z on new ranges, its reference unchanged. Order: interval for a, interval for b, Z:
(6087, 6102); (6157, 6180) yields 6139.6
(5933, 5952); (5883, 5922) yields 5935.8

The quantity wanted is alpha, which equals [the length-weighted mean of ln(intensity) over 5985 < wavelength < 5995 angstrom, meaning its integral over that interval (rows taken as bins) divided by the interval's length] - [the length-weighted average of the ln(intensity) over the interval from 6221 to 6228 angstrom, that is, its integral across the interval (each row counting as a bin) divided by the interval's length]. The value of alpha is 0.022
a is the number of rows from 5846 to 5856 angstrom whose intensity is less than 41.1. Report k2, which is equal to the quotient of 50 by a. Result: 50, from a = 1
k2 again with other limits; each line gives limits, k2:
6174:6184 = 7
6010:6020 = 10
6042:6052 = 17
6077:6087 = 8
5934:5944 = 25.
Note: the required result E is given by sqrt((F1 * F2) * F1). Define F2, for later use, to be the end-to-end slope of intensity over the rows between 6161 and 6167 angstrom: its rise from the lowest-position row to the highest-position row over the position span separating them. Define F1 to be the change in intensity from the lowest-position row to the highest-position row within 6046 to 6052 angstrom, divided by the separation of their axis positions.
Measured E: 0.114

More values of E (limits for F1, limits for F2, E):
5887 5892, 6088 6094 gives 0.118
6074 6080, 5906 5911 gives 0.086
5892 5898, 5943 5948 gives 0.195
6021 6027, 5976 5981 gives 0.101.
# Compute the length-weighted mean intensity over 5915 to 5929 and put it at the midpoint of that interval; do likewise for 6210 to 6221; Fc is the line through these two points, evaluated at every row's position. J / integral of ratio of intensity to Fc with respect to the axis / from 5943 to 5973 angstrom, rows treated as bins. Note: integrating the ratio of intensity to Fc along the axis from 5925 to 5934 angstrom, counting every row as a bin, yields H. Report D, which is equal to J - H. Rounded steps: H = 9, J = 30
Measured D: 21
